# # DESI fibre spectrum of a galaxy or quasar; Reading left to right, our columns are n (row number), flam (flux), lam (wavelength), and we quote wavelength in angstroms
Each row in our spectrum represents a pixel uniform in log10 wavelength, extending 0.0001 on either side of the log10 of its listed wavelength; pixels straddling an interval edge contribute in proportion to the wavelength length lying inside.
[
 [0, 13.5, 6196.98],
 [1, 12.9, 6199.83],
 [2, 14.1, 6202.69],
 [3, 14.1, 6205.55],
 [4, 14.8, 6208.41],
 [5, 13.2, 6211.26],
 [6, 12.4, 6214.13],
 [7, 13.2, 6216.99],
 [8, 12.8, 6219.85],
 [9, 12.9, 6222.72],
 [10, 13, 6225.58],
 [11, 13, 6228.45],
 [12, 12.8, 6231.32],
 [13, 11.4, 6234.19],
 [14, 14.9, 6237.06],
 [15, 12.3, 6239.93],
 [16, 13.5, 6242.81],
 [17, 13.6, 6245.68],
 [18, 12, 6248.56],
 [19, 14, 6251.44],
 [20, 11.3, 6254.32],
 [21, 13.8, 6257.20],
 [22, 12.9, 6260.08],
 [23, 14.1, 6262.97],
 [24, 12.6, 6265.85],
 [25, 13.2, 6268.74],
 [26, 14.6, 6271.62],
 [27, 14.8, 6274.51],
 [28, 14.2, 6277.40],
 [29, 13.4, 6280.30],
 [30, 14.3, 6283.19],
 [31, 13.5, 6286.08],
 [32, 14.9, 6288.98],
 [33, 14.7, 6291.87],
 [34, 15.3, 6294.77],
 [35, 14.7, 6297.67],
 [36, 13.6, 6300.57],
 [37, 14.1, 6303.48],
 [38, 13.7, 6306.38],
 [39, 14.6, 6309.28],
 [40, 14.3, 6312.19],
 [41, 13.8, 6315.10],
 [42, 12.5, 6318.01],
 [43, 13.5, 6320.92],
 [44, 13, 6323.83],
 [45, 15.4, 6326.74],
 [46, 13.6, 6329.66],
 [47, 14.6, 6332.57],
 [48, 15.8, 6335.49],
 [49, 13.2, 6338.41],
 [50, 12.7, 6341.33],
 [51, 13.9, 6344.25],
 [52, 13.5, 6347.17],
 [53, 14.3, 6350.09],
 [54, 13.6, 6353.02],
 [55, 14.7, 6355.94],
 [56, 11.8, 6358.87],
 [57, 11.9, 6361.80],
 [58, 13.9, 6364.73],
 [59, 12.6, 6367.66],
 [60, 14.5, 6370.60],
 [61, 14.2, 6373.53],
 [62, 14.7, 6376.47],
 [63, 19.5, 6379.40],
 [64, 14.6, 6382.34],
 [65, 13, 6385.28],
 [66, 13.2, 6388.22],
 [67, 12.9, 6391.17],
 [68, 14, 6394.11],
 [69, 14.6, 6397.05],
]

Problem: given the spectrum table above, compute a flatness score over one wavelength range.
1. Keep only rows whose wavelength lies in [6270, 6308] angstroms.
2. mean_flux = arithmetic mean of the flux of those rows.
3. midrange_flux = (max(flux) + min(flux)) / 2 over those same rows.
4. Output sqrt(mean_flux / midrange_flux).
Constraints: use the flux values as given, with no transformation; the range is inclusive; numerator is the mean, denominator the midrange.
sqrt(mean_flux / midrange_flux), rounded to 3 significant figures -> 0.998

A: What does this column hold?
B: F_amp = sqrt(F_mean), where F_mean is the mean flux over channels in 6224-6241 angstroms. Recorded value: 3.59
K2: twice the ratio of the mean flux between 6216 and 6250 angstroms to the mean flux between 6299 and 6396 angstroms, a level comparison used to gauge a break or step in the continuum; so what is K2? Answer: 1.86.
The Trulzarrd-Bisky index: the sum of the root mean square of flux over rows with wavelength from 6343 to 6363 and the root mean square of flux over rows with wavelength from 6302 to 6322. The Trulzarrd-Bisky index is 27.2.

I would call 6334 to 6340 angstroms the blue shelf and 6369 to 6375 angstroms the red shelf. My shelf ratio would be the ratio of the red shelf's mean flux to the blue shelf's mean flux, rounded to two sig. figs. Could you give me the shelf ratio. 0.99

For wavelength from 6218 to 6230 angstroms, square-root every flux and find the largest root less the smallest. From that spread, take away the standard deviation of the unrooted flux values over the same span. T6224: -0.1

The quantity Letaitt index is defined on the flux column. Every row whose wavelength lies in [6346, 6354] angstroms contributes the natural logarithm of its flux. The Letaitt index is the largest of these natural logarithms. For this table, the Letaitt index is 2.66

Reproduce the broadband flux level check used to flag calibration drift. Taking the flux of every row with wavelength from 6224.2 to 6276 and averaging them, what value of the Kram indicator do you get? 13.2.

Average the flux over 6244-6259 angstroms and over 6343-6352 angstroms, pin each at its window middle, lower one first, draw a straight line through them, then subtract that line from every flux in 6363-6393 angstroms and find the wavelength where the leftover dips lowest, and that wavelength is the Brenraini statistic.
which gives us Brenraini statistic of 6367.66 angstroms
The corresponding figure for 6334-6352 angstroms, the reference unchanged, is 6341.33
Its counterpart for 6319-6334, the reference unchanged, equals 6323.83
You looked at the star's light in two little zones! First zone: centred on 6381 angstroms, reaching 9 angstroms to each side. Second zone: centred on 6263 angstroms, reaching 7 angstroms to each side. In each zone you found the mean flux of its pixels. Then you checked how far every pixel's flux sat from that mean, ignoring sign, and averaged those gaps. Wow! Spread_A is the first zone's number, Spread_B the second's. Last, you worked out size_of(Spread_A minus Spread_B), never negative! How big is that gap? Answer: 1.04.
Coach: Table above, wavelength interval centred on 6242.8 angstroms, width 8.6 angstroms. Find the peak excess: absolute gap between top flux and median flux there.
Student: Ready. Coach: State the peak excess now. 0.1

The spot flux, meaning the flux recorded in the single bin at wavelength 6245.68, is 13.6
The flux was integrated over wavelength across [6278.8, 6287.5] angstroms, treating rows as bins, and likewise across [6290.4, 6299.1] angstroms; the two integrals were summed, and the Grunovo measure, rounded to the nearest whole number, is 249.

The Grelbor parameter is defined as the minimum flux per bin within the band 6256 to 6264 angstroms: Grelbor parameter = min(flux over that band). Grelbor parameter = 12.9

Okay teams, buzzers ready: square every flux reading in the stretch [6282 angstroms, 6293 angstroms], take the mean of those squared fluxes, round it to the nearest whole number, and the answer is 206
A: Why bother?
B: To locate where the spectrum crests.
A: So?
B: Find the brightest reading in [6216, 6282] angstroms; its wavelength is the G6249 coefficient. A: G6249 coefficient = 6237.06 angstroms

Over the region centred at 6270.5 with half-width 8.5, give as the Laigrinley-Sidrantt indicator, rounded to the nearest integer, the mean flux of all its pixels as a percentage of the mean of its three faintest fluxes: 105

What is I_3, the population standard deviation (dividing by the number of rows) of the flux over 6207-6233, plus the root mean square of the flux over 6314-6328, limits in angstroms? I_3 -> 14.3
